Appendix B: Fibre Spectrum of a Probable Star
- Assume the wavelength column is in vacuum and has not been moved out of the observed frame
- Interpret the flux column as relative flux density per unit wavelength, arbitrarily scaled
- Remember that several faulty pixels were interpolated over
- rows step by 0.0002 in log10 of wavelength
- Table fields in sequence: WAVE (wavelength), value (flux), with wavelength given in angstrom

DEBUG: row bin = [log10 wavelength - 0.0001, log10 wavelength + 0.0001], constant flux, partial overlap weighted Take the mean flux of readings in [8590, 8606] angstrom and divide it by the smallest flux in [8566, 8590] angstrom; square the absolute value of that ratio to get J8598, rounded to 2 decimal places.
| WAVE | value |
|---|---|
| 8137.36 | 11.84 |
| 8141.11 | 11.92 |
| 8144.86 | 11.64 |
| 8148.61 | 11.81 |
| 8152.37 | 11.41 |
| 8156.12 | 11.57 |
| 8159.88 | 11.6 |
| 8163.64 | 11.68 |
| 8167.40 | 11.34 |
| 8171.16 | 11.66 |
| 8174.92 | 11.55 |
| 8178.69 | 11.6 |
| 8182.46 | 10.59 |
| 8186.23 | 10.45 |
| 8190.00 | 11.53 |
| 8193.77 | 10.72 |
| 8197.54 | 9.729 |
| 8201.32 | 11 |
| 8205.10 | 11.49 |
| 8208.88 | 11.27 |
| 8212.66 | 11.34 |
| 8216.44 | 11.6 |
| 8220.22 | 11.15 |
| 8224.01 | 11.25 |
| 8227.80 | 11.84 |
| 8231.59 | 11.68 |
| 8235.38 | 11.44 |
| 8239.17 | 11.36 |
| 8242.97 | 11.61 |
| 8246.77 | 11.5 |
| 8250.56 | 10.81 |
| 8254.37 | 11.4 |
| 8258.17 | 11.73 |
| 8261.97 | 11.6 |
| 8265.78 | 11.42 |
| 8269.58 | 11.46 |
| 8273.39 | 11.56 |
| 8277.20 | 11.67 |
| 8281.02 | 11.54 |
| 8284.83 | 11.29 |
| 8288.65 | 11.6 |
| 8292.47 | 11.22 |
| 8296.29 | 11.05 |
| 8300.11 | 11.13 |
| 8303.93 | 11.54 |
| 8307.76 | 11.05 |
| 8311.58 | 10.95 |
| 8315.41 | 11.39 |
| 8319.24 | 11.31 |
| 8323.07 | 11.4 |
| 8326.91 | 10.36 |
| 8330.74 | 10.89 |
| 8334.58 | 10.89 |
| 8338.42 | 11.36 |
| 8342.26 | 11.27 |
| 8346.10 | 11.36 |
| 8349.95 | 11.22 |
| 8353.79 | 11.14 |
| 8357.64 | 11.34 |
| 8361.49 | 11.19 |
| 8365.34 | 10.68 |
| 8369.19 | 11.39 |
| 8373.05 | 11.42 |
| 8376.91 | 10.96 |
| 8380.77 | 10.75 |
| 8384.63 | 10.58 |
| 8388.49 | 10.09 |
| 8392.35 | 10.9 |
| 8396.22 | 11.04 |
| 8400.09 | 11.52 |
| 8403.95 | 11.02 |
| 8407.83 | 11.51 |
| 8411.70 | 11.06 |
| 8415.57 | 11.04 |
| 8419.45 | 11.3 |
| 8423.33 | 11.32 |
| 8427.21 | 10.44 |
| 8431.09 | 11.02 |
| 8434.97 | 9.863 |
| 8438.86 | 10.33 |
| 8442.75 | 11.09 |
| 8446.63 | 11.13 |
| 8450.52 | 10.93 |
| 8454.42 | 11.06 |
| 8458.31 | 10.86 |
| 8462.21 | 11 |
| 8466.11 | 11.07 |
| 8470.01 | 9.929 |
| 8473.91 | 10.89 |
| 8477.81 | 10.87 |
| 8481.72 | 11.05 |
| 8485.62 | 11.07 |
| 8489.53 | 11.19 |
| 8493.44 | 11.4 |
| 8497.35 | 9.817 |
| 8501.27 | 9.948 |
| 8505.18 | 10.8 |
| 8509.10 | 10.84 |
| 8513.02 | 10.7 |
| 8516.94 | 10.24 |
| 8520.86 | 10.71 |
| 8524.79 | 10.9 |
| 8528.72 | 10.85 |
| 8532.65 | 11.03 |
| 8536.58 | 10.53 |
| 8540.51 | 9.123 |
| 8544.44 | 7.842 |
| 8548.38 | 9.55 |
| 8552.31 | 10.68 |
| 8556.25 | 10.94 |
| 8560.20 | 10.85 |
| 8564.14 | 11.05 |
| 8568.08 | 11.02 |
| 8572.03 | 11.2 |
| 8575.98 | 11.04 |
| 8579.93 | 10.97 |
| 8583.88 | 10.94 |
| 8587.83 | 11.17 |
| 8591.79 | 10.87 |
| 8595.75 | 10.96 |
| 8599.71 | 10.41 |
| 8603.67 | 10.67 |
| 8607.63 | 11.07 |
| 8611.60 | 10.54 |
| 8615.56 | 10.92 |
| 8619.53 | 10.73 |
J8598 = 0.96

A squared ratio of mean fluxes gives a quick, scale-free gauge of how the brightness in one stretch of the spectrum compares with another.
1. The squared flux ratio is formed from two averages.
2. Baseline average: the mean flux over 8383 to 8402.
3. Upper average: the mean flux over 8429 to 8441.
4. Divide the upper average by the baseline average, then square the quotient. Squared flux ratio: 0.92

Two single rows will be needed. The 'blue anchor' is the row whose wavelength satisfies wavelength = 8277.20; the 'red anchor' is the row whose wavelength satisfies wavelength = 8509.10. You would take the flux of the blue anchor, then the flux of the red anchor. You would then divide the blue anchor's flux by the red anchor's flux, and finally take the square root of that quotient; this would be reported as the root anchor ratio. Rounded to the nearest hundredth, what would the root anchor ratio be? 1.04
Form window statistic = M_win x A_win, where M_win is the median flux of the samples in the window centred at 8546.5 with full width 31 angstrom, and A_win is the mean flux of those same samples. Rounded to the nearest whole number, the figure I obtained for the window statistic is 107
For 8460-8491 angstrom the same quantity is 120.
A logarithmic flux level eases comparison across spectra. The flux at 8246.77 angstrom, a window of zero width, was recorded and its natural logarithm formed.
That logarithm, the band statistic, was 2.44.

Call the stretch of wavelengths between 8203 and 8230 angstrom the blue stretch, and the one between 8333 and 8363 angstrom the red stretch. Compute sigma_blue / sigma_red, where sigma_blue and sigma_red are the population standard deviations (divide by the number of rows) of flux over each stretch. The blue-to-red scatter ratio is 1.5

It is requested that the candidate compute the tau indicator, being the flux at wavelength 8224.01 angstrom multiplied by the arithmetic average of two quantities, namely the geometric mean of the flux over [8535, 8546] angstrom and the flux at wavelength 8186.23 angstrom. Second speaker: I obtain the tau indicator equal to 110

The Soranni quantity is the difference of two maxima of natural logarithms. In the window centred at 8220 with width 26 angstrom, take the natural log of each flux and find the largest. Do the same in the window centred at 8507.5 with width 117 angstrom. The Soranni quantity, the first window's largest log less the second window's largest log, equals 0.038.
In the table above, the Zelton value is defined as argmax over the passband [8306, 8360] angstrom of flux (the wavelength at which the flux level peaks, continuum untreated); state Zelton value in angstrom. 8323.07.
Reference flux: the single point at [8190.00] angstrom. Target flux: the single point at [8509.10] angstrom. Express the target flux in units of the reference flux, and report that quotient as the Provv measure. 0.94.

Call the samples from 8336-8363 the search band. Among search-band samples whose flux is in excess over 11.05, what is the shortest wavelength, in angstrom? 8338.42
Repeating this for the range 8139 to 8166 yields 8141.11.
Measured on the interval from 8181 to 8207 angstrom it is 8190.00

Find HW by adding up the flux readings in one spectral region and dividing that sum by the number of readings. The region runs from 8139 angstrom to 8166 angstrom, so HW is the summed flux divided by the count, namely 11.7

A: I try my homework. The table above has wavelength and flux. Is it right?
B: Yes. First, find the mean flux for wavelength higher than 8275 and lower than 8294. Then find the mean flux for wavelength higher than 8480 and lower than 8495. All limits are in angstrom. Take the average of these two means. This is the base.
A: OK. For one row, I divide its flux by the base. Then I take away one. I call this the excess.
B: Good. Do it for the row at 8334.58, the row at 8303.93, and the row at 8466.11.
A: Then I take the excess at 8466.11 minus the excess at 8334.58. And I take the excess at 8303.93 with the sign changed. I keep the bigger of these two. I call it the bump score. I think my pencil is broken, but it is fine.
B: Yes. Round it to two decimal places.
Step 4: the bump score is 0.02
